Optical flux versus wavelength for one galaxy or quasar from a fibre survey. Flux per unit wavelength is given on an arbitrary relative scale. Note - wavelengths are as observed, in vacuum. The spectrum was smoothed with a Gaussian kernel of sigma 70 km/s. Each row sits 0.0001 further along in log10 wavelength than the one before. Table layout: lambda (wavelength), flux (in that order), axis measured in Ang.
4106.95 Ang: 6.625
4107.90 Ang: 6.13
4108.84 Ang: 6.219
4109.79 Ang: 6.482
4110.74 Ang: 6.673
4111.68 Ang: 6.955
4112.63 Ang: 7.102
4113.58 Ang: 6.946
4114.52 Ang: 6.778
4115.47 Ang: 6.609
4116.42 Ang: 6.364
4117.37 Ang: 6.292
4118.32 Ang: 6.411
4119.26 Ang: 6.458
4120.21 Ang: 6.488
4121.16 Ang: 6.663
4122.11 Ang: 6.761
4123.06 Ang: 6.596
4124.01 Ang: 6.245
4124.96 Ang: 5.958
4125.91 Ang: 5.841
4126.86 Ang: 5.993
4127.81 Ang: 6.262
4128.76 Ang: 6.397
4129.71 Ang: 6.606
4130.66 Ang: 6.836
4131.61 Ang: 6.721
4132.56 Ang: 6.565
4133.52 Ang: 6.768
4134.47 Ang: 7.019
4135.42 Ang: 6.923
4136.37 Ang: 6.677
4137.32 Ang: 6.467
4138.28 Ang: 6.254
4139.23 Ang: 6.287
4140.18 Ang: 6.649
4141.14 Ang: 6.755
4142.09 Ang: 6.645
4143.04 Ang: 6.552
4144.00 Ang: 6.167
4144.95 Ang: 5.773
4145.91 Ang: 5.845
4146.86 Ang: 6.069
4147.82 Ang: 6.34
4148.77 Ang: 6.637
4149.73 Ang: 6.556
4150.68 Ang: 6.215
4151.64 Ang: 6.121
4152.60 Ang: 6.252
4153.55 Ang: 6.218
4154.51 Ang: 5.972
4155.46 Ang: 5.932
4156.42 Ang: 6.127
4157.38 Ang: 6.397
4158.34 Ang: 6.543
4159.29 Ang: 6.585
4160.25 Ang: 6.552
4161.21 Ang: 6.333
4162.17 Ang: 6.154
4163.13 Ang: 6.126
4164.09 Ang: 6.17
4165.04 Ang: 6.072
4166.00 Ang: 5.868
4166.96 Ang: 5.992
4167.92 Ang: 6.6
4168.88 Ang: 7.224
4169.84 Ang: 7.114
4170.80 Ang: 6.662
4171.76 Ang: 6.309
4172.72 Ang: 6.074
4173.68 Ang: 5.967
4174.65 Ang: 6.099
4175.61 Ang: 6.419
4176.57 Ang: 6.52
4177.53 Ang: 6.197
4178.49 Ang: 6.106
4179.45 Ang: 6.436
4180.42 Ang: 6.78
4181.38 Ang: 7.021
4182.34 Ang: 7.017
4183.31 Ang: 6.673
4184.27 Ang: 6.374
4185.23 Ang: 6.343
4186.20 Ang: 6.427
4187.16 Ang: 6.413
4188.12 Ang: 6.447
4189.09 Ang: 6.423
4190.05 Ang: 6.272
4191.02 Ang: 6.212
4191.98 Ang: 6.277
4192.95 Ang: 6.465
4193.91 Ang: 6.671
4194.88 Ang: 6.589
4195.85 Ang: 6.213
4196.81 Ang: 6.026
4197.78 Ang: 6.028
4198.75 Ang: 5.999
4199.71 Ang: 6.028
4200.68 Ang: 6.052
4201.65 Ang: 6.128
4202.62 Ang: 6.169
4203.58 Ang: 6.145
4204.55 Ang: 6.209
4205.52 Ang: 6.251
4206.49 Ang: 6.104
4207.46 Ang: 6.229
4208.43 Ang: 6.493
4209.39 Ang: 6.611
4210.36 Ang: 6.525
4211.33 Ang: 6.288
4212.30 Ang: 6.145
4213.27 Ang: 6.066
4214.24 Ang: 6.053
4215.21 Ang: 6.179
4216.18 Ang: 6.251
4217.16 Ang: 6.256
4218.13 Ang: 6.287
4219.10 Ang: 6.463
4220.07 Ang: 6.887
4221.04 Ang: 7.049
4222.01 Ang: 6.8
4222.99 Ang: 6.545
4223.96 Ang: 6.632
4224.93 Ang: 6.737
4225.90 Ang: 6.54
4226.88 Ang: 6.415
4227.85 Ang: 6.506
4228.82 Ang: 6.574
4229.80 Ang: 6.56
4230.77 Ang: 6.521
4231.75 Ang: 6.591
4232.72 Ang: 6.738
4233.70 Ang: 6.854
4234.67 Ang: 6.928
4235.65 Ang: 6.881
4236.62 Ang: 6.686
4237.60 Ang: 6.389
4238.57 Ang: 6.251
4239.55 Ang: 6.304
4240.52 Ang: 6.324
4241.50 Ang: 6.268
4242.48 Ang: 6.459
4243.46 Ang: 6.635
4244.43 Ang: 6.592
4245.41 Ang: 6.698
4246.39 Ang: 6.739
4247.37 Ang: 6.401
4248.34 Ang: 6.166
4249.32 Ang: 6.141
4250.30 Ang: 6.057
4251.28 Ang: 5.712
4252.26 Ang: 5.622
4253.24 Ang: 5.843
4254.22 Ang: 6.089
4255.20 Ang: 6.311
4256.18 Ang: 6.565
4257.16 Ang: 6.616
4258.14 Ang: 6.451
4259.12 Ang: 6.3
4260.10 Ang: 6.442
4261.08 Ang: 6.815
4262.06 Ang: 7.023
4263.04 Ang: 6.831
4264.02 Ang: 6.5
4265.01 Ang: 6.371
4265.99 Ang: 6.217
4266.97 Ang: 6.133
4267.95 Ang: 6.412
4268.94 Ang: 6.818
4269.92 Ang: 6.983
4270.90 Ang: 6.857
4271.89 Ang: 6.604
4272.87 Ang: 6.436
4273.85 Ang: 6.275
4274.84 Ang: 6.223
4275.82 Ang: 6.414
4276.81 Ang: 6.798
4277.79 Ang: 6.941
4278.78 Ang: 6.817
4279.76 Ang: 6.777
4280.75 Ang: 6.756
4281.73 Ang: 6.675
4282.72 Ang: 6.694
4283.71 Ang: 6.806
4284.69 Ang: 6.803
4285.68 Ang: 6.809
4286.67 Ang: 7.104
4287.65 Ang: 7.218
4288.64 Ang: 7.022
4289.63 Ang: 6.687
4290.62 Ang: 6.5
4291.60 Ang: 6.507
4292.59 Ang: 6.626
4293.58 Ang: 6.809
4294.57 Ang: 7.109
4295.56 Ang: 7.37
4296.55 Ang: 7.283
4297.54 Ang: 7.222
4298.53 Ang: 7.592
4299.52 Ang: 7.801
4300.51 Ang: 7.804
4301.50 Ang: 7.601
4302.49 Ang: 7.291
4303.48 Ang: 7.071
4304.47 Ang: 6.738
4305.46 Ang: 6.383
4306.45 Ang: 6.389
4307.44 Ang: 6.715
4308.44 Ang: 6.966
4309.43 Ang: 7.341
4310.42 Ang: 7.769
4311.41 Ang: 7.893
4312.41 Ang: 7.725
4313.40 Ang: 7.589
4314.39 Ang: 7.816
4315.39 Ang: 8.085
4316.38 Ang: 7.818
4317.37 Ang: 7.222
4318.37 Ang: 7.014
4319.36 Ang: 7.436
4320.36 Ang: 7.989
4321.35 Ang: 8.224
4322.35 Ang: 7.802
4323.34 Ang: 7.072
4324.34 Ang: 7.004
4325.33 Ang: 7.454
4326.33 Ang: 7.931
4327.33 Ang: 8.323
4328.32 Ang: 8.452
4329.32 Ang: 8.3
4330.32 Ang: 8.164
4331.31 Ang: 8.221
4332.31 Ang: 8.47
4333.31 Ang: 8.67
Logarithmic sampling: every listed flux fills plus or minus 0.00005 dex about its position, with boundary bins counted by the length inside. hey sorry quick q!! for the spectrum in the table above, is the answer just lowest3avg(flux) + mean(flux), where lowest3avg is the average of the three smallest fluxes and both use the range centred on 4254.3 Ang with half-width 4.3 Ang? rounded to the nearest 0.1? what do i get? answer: 11.9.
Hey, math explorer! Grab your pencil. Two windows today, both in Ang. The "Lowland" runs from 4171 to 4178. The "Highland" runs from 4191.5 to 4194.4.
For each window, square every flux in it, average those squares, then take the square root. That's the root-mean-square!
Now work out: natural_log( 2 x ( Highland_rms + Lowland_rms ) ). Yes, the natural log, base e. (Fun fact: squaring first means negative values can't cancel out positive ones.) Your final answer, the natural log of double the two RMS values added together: 3.23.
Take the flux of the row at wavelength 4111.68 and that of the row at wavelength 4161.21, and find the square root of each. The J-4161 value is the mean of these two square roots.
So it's 2.58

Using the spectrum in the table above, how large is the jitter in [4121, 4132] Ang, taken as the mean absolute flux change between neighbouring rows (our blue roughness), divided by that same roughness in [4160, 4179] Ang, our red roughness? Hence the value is 0.84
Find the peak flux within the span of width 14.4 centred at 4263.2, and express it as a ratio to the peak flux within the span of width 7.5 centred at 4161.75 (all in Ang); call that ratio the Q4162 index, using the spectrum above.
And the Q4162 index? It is 1.07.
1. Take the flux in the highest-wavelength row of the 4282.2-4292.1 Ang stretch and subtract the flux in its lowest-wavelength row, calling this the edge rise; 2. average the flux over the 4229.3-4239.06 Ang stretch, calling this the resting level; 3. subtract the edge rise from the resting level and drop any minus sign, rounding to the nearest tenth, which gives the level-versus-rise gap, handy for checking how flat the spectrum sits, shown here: 6.8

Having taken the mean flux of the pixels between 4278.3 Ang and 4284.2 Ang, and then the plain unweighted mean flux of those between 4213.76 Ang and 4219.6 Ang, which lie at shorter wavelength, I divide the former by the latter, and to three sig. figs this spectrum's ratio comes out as 1.08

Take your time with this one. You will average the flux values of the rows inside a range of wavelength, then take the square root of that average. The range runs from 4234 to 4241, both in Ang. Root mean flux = 2.56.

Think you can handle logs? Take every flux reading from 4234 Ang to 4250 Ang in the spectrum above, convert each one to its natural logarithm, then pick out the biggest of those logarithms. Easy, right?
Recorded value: 1.94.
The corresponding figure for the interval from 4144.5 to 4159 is 1.89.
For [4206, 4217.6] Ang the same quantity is 1.89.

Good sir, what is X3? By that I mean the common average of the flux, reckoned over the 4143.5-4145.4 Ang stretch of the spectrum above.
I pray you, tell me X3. 5.97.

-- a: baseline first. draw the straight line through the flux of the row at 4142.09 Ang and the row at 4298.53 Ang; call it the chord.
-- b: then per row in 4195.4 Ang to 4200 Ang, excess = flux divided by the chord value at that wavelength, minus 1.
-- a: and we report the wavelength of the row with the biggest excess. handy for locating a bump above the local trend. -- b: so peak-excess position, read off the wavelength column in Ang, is 4195.85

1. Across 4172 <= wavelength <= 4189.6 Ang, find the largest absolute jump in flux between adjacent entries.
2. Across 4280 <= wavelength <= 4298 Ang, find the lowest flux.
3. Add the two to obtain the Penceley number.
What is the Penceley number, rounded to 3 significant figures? 6.84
